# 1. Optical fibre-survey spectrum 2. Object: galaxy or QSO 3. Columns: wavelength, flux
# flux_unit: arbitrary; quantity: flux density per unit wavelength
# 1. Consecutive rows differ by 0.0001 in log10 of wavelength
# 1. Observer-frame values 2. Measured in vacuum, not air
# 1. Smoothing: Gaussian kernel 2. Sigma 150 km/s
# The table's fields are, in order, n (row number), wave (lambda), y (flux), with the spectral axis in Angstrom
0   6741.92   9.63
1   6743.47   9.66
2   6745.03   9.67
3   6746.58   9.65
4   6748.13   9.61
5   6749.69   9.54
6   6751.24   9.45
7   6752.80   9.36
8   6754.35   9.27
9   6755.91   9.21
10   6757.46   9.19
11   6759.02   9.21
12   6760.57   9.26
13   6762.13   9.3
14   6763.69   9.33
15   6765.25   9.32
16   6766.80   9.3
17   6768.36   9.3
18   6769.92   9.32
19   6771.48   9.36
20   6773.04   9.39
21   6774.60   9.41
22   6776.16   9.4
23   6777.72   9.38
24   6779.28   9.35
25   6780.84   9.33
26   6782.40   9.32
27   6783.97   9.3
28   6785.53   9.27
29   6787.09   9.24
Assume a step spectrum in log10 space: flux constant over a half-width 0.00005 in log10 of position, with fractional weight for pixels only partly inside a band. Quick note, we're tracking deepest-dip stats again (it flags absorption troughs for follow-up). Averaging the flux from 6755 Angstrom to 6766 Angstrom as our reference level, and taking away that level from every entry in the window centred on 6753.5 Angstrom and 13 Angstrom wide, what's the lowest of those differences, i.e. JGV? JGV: -0.07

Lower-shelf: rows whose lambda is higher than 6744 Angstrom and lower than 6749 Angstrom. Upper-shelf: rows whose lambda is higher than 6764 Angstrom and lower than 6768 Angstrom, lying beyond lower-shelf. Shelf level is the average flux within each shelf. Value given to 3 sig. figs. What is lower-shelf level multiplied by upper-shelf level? 89.8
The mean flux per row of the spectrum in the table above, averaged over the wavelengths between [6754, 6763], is 9.24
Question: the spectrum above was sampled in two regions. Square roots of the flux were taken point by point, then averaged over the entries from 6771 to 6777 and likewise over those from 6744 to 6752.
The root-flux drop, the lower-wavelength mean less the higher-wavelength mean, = 0.031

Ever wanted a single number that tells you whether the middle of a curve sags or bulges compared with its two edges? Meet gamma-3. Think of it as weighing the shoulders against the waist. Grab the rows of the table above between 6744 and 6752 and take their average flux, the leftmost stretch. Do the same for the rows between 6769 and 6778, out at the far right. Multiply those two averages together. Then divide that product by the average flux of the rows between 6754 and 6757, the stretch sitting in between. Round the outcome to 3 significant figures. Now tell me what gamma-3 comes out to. 9.73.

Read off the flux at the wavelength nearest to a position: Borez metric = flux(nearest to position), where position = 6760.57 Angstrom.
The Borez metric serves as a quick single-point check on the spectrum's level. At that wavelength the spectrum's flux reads 9.26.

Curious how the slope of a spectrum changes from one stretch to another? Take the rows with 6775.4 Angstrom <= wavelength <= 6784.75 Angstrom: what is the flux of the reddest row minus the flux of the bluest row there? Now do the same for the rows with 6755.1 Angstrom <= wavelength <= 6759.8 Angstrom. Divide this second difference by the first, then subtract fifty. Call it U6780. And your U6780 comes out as -50.0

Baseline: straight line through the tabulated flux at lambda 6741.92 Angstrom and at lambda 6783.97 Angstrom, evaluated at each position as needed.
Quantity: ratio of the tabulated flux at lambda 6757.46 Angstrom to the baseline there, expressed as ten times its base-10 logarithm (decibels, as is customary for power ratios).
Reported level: -0.15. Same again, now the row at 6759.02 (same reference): -0.13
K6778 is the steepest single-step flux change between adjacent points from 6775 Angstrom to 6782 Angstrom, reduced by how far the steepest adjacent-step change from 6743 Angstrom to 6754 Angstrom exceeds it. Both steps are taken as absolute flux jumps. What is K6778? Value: -0.030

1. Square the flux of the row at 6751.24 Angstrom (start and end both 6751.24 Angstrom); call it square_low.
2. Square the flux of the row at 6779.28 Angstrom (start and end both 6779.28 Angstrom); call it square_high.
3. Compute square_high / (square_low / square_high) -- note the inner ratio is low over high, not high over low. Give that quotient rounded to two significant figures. 86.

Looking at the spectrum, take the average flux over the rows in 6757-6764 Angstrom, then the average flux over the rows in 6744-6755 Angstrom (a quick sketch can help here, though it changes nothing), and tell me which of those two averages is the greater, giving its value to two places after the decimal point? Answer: 9.51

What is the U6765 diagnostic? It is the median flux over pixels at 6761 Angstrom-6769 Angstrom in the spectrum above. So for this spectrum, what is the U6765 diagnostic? 9.300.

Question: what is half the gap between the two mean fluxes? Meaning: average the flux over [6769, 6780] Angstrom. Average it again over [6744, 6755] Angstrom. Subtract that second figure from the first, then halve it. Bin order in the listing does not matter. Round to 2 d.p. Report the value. -0.07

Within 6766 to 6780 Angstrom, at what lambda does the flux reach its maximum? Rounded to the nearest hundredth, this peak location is 6774.60 Angstrom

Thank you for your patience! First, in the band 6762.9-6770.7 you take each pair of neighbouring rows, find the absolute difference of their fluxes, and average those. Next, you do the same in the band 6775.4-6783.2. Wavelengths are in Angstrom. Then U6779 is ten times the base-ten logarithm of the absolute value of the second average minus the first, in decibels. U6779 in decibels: -21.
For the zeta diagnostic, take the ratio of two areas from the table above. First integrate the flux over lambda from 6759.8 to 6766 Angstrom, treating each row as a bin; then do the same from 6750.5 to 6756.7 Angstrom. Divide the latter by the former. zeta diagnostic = 1.00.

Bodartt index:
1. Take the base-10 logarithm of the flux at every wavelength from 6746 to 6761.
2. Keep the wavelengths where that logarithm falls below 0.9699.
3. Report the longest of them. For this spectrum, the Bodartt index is 6760.57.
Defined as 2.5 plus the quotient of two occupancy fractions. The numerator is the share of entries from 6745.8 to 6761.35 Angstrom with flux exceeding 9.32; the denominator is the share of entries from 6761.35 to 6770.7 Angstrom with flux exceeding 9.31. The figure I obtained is 3.50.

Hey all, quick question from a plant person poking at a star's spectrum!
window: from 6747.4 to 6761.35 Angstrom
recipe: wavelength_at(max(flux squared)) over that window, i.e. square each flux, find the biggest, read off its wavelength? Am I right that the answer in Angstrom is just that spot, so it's 6748.13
